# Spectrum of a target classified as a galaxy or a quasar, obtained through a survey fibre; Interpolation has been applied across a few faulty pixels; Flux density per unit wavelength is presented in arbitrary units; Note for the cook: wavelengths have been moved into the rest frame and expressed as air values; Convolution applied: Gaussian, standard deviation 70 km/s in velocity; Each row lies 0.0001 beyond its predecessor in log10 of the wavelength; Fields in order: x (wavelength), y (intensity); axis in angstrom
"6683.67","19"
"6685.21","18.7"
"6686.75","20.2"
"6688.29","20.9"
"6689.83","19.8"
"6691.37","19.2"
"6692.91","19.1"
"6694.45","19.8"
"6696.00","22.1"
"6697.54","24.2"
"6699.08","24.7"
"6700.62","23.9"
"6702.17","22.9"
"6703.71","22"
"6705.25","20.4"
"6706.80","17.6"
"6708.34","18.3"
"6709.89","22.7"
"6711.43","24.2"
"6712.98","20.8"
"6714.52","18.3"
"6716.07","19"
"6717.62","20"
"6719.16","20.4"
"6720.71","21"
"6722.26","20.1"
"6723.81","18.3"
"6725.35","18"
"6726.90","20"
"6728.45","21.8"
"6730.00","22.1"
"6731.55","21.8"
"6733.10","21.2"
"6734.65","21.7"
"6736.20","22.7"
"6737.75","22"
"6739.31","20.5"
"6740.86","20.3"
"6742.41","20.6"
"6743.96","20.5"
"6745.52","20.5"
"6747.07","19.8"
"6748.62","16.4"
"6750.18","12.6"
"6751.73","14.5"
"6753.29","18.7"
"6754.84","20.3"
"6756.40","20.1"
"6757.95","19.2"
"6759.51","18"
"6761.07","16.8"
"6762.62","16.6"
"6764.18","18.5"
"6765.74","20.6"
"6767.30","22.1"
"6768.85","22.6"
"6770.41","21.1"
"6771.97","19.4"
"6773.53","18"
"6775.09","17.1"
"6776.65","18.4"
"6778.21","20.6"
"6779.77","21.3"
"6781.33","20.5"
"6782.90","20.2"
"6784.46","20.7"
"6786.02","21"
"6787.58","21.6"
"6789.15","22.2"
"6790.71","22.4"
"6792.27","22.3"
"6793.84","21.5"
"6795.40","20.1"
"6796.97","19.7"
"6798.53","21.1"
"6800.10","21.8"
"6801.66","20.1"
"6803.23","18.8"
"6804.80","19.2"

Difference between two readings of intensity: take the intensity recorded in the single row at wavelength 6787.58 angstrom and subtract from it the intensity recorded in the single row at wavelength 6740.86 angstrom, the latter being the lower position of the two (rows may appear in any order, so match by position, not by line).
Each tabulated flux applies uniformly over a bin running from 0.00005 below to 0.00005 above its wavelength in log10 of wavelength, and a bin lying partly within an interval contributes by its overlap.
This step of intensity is 1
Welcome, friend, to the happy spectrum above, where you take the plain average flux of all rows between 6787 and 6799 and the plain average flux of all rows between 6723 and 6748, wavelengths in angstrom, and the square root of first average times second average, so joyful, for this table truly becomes 21.0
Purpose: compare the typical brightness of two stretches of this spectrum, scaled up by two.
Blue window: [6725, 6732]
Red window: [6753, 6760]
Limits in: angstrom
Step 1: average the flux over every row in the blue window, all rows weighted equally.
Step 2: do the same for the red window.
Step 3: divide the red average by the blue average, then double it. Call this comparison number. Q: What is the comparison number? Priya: 1.86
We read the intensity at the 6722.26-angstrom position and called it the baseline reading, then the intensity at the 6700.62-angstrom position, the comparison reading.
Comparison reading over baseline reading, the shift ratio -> 1.19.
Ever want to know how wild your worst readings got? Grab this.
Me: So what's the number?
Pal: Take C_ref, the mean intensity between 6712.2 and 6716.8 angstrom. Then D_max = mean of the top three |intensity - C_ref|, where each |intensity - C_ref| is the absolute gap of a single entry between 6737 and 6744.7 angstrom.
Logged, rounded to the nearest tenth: 1.7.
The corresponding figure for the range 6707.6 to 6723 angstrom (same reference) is 3.3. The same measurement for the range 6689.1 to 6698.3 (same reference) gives 2.7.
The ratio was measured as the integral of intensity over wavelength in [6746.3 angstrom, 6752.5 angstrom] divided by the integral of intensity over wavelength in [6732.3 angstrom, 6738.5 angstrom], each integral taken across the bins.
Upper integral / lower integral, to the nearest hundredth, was 0.72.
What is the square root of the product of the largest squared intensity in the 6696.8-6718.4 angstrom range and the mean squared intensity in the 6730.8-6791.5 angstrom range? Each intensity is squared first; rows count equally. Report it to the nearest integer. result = 493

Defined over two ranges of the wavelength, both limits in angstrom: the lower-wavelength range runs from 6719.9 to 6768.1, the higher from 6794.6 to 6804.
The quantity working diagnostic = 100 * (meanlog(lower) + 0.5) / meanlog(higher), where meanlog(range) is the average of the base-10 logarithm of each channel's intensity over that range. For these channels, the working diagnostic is 137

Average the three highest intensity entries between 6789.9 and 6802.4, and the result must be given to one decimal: 22.2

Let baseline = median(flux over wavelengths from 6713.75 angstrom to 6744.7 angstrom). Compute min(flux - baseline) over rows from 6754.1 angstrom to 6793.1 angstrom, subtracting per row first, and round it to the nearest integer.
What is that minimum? -4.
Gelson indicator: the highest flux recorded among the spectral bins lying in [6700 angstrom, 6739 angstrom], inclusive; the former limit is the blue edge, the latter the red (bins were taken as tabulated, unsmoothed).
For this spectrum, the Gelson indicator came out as 24.2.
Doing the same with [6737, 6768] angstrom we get 22.1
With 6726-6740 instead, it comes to 22.7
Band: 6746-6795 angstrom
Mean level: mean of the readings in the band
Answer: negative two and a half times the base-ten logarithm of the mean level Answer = -3.23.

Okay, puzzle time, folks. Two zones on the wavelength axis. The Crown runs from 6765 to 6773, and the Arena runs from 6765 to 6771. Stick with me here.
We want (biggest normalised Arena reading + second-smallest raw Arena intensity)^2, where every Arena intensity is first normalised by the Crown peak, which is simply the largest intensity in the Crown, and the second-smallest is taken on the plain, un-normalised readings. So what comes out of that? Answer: 488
